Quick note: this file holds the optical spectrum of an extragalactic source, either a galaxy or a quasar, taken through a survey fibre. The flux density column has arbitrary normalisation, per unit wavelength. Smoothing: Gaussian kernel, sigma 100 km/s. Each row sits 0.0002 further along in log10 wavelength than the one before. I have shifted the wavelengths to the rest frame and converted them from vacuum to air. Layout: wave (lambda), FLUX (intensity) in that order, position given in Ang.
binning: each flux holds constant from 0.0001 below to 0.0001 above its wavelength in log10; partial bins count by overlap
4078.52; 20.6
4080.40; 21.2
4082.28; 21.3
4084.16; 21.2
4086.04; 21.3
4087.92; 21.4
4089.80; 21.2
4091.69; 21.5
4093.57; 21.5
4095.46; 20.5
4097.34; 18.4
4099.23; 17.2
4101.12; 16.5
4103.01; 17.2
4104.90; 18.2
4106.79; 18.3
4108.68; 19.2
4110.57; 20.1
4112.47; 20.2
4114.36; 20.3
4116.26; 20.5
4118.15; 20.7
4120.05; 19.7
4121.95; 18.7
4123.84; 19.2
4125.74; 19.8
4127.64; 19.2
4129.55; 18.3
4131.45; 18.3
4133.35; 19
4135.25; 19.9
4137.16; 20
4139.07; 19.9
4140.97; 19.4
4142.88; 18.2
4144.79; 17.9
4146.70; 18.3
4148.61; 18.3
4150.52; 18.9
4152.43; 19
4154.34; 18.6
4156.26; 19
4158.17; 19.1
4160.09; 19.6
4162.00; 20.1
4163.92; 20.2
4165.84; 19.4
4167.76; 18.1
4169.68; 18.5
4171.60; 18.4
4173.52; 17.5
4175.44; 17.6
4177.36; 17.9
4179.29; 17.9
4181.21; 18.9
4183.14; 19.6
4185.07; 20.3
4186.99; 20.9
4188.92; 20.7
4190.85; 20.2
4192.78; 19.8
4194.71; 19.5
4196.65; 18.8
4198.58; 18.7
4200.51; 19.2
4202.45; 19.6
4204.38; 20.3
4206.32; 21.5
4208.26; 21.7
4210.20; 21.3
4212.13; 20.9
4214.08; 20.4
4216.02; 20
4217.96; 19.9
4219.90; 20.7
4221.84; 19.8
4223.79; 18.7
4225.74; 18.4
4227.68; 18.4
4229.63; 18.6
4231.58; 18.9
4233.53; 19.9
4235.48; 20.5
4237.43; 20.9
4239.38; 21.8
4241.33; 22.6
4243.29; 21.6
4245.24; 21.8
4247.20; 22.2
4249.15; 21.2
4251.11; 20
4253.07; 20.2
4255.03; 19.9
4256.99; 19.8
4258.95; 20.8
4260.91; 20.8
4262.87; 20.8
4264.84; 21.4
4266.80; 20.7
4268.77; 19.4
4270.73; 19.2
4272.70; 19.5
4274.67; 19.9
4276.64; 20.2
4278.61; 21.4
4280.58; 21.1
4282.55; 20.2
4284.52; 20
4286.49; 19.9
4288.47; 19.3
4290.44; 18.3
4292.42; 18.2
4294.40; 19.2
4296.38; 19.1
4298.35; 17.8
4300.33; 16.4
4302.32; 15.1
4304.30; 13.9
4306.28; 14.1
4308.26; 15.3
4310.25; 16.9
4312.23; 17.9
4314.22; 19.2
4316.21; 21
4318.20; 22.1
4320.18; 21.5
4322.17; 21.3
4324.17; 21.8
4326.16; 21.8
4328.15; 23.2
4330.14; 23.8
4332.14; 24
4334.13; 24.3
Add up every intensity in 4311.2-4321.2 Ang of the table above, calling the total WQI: 102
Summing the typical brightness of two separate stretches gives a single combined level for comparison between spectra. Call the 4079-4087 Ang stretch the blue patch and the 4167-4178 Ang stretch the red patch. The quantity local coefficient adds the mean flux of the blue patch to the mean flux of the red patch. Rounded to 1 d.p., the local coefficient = 39.2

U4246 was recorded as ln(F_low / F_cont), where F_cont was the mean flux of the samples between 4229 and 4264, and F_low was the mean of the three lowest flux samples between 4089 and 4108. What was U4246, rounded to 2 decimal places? -0.20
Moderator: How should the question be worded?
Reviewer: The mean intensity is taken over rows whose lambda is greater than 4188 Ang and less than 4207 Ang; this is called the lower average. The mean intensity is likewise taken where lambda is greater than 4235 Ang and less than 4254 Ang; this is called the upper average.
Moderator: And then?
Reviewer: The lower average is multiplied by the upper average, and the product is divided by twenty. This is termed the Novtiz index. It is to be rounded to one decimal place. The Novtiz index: 21.1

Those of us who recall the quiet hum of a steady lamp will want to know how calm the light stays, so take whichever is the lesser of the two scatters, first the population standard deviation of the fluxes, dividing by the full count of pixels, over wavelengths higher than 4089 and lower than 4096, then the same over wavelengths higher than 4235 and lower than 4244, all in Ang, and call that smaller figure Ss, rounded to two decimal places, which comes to 0.41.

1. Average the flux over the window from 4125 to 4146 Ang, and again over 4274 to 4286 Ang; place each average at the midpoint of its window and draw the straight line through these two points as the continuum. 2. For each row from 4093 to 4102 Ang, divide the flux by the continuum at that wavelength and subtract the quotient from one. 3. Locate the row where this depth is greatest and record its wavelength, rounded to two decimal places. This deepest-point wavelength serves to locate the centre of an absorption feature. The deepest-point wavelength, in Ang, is 4101.12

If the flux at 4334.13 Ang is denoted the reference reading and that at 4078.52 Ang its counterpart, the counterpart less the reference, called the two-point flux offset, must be -3.7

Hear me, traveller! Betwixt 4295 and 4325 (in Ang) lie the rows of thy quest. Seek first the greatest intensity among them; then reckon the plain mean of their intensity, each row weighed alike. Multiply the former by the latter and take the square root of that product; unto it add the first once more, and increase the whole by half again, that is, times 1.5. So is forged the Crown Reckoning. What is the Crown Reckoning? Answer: 63.3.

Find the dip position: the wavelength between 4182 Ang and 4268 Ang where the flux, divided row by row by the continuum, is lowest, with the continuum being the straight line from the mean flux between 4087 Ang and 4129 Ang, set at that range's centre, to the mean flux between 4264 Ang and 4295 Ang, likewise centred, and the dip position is 4227.68 Ang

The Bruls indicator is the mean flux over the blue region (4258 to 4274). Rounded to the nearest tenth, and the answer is 20.3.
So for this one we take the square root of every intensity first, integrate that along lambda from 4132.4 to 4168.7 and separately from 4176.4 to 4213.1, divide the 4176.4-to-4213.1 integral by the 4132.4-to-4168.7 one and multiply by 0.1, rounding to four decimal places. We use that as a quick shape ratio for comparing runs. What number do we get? 0.1031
